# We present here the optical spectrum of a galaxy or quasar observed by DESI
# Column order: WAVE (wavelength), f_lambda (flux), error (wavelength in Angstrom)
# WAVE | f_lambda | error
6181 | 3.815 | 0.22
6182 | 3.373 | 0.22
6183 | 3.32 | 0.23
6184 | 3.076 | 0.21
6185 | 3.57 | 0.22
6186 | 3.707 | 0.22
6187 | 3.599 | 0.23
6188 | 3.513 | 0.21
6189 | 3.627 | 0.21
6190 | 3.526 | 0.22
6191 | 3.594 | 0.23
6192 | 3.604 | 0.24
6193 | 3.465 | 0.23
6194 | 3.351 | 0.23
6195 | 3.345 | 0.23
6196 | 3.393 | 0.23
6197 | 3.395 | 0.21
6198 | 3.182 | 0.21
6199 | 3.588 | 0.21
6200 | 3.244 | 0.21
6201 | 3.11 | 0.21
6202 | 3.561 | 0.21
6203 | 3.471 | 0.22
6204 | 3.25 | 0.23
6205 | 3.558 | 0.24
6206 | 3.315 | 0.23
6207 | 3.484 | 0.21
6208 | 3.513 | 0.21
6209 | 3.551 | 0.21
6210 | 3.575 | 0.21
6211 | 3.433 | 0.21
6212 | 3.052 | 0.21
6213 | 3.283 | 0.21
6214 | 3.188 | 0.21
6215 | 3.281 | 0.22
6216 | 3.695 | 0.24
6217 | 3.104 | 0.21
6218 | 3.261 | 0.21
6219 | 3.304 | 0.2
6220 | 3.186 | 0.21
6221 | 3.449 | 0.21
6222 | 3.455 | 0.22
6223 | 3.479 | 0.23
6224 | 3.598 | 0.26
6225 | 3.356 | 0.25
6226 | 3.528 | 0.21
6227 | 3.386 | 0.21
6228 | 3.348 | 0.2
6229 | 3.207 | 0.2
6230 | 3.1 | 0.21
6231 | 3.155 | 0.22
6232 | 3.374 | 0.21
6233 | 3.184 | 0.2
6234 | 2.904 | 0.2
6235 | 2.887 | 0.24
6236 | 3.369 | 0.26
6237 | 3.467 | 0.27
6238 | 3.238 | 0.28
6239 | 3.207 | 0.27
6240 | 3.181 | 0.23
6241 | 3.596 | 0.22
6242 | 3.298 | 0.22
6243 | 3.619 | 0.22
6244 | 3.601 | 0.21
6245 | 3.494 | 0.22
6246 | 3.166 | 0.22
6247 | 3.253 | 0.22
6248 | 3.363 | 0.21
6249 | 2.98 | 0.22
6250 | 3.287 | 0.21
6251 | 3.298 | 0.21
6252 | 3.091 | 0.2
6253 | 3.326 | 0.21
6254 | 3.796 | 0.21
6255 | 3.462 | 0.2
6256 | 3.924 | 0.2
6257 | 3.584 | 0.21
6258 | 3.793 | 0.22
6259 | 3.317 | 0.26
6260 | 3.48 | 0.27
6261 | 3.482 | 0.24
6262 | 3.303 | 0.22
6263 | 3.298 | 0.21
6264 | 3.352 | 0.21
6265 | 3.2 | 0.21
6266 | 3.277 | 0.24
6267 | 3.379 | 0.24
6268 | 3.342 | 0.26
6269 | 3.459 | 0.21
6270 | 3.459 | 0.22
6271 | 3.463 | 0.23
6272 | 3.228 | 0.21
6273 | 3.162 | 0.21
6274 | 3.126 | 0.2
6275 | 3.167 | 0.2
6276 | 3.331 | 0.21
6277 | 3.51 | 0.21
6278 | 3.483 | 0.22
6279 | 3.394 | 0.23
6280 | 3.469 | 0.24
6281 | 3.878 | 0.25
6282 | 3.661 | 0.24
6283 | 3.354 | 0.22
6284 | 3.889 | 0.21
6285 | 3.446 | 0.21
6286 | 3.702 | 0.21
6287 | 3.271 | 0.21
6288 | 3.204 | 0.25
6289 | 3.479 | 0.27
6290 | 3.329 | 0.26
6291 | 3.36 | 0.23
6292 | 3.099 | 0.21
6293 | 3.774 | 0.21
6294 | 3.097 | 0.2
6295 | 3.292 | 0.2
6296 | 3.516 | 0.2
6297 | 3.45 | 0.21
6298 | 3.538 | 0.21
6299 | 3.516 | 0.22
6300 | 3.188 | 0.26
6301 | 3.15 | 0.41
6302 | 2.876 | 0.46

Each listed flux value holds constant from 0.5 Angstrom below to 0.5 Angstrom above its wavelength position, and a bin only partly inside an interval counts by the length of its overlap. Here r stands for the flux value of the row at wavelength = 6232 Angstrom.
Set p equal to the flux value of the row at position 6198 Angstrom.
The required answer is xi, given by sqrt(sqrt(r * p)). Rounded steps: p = 3.182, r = 3.374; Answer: 1.81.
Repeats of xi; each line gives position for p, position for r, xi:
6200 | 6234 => 1.75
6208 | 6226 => 1.88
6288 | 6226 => 1.83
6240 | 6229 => 1.79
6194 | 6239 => 1.81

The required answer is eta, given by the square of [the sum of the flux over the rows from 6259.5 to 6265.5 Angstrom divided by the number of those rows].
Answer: 11.2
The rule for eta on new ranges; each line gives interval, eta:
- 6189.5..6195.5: 12.1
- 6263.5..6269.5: 11.1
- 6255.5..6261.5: 12.9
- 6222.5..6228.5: 11.9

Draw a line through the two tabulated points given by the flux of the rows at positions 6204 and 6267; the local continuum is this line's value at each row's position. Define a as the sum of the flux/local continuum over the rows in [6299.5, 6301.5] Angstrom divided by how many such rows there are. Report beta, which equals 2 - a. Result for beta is 1.08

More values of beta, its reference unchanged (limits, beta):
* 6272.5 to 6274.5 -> 1.07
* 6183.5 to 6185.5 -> 0.96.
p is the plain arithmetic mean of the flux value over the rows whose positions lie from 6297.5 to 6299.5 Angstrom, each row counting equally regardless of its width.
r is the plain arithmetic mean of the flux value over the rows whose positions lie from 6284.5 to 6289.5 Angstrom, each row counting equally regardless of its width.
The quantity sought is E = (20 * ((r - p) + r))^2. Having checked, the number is 4393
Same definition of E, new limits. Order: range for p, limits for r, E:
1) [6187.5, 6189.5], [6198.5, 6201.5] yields 3741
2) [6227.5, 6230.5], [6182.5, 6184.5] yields 4039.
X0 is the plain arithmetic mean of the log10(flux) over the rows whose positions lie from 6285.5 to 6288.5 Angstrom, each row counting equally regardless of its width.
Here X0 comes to 0.530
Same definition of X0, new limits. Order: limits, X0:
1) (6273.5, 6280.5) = 0.525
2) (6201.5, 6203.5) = 0.546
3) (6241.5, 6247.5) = 0.532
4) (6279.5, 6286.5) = 0.559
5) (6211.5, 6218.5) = 0.513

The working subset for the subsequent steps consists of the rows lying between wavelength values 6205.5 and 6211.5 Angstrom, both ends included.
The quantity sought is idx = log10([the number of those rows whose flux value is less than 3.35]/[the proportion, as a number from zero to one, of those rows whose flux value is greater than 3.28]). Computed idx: 0.0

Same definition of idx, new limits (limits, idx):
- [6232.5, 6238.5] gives 1.1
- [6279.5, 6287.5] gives 0.1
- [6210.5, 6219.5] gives 1.1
